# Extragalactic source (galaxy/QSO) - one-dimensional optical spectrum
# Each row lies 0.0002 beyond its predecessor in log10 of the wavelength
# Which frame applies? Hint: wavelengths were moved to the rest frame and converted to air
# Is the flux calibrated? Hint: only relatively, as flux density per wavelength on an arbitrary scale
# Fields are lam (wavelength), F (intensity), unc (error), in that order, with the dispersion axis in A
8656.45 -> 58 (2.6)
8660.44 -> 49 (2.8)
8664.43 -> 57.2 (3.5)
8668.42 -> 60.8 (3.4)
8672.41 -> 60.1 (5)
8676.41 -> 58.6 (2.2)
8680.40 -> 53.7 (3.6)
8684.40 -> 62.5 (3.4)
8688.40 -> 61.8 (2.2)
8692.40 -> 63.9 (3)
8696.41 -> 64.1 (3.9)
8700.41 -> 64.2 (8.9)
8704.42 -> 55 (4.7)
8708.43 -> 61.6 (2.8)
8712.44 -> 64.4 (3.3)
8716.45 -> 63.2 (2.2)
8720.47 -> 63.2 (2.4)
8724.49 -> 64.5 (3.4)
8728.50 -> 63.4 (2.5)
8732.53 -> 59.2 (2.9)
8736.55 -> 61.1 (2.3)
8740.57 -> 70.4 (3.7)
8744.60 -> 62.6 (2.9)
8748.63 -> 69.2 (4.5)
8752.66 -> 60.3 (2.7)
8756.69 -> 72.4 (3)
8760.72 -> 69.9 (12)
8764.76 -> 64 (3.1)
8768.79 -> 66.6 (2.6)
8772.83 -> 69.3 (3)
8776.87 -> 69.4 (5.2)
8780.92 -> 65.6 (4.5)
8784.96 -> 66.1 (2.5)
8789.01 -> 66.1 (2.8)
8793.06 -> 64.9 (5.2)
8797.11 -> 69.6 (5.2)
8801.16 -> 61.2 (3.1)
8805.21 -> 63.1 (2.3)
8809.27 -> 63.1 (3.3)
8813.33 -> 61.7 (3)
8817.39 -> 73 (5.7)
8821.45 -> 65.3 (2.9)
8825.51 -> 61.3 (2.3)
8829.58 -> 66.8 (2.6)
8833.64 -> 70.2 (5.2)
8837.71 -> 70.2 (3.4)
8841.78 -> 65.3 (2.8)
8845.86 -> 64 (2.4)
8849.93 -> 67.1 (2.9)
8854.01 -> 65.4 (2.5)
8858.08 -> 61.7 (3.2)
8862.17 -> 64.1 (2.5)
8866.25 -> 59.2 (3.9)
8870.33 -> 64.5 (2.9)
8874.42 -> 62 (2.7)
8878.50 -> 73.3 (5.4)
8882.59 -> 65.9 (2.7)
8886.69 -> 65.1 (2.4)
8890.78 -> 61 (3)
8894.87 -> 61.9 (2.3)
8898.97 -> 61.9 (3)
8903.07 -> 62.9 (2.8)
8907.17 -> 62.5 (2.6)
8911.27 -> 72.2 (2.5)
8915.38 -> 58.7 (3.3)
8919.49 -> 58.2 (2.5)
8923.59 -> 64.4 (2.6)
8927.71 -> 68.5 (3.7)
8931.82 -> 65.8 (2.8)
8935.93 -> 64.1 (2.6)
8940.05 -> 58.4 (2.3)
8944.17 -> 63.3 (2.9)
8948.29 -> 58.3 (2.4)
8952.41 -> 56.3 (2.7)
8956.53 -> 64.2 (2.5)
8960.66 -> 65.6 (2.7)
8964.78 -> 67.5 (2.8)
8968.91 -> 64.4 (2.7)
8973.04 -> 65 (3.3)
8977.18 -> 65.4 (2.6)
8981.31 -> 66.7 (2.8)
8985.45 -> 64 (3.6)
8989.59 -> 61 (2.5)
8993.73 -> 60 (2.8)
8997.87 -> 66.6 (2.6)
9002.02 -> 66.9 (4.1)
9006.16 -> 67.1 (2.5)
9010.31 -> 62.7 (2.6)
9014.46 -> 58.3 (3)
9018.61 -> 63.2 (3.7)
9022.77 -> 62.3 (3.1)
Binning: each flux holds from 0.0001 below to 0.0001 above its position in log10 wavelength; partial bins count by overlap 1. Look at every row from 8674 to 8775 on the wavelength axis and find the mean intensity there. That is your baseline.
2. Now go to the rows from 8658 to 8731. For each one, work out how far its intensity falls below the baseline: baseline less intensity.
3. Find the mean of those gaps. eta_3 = 3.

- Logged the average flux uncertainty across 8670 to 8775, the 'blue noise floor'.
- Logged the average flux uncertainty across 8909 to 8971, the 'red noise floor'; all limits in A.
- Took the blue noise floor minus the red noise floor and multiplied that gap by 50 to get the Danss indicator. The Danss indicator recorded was 48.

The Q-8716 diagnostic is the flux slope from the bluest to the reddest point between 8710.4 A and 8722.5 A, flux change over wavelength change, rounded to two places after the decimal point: -0.15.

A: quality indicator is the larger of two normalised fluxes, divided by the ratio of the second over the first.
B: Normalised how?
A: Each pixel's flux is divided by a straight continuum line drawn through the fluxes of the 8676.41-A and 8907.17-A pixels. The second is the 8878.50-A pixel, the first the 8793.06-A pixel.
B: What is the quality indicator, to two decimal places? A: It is 1.07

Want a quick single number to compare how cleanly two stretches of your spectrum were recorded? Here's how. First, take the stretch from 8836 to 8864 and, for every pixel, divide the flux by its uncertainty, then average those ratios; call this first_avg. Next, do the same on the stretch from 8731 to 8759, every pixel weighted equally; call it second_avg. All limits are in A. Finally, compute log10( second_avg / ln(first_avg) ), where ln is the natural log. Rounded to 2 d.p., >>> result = 0.83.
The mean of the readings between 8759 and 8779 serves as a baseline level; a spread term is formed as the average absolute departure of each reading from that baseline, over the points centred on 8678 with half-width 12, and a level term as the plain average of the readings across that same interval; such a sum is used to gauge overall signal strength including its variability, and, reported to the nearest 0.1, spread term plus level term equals 67.8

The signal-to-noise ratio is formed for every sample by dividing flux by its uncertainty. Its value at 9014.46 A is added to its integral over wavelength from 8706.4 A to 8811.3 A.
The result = 2180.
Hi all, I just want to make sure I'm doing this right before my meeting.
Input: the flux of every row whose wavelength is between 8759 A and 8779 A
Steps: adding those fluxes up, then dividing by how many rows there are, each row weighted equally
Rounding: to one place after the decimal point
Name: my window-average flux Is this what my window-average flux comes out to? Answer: 67.8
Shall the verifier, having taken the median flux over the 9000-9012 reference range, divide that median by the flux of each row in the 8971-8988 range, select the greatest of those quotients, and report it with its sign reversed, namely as -1.05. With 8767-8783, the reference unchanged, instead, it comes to -1.02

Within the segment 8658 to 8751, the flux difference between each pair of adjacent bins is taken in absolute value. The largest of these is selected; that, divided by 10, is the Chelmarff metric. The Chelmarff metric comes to 0.93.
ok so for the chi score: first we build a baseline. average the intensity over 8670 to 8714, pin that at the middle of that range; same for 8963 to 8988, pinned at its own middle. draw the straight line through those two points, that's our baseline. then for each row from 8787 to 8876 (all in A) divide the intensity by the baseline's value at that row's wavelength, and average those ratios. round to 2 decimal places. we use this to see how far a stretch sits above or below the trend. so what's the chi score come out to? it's 1.03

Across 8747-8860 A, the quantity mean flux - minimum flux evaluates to 5.87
